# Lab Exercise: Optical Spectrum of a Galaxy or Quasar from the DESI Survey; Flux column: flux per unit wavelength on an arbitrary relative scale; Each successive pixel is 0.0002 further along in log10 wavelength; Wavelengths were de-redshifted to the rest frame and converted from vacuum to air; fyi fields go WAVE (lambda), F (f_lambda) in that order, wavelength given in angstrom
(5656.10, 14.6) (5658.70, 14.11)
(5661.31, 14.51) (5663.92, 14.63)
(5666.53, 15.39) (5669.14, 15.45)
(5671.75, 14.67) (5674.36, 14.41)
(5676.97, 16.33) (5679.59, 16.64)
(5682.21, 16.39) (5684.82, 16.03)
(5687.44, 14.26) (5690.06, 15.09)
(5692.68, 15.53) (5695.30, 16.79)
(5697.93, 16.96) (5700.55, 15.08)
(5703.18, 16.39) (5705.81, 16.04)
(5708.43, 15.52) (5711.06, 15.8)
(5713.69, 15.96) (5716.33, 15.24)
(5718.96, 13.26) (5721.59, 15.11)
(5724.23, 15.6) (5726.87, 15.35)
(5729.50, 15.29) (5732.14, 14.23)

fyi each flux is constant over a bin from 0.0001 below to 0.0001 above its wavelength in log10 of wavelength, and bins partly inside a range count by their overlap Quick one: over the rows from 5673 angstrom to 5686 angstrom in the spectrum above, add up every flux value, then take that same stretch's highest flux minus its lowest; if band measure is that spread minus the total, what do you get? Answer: -78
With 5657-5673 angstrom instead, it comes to -87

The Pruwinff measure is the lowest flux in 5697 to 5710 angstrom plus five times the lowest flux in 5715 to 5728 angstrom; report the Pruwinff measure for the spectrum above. 81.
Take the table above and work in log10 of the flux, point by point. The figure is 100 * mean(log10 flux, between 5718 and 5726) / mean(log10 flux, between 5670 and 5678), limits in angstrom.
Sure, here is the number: 99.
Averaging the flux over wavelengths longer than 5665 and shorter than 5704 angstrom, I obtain 15.7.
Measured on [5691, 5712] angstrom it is 16.0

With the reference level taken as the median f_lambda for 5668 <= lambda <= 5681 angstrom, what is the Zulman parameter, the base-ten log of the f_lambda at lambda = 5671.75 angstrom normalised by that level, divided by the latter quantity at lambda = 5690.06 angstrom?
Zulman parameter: 2.2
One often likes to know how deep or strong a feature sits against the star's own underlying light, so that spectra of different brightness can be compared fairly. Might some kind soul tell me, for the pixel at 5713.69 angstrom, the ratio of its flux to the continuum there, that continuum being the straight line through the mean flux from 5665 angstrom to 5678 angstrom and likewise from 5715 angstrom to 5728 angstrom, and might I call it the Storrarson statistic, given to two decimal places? 1.07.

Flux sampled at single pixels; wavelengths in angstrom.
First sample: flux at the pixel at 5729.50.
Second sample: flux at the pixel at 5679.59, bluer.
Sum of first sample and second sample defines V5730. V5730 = 31.9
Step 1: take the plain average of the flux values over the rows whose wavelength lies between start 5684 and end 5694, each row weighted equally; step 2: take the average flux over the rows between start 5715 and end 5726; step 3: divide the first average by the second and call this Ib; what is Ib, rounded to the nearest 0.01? 1.03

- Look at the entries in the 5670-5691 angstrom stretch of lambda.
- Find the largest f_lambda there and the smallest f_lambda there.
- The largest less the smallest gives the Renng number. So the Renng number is 2.4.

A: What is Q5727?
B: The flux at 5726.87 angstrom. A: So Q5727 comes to 15.35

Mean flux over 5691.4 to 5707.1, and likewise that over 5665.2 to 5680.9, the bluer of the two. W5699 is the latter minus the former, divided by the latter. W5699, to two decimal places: -0.04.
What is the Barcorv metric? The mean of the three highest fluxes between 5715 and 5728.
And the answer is 15.4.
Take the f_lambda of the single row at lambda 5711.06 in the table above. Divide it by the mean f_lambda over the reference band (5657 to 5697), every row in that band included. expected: 1.029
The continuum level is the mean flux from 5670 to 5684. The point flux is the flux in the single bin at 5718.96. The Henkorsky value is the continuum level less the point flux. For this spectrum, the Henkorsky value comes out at 2.4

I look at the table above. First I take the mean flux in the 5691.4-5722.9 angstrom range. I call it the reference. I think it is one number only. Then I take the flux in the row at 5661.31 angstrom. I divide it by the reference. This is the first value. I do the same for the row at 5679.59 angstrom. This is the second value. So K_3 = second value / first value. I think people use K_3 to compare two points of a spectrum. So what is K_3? 1.15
